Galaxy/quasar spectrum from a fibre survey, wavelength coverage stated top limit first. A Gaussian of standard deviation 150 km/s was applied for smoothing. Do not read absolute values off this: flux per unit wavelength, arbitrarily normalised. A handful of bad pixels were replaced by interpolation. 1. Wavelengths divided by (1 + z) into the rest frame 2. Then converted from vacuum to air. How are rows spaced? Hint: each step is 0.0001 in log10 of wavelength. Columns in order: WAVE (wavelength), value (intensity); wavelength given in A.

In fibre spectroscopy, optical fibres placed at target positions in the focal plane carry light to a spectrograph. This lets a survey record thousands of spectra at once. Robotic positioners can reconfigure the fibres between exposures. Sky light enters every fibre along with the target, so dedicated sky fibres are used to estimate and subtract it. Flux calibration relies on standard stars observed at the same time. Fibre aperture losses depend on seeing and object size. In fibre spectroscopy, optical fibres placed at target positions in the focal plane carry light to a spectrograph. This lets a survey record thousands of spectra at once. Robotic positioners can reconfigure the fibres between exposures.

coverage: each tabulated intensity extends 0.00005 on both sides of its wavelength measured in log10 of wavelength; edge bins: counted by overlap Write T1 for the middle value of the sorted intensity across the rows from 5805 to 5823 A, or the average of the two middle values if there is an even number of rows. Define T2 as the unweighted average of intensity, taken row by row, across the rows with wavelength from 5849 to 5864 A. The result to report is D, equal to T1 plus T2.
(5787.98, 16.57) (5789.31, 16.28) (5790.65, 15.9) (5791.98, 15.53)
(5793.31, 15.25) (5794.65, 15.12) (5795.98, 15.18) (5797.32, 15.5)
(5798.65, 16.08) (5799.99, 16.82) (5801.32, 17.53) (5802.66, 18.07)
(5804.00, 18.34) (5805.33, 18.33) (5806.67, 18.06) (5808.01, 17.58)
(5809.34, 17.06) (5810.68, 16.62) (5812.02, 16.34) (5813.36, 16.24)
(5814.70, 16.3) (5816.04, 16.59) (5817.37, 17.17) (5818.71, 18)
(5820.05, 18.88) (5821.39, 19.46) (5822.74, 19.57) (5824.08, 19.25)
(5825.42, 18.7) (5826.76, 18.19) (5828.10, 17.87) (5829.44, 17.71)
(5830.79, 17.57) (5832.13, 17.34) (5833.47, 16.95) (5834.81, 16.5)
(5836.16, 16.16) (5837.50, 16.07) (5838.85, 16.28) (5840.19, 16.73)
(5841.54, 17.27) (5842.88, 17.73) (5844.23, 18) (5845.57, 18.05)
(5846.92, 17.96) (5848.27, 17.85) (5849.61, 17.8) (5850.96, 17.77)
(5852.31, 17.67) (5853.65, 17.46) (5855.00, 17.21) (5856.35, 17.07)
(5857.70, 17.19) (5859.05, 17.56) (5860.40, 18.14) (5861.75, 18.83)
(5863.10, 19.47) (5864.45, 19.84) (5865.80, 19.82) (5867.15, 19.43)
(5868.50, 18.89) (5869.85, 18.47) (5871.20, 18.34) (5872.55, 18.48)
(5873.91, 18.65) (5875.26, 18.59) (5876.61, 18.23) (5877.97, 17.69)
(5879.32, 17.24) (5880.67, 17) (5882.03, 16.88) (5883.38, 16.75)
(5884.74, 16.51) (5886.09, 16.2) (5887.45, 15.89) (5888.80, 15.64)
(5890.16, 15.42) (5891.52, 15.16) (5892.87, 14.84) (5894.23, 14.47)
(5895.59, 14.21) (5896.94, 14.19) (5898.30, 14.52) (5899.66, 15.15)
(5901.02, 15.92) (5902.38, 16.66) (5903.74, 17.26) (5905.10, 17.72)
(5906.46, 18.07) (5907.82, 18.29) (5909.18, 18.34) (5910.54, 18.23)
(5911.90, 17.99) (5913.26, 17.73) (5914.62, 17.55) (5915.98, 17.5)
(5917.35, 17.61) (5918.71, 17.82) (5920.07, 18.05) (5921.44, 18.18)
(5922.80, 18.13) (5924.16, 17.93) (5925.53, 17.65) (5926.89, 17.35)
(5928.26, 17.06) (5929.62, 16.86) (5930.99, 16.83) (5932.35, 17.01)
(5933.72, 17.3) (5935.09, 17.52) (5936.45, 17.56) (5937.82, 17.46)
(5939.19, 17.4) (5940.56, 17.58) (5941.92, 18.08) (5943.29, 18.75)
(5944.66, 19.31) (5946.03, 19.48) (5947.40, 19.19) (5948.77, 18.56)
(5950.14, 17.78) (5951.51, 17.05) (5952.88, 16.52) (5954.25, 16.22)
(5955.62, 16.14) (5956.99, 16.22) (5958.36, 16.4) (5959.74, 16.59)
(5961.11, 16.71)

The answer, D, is 35.21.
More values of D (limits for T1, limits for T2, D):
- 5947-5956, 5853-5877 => 35.48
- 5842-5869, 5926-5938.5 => 35.12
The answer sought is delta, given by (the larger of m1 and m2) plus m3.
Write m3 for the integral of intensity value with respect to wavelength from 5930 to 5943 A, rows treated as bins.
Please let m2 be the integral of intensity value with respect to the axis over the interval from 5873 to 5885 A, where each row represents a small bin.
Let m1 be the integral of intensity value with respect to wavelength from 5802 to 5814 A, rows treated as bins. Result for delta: 437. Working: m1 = 209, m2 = 211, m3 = 227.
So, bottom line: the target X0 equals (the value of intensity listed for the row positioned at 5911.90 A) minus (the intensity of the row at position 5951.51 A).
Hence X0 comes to 0.9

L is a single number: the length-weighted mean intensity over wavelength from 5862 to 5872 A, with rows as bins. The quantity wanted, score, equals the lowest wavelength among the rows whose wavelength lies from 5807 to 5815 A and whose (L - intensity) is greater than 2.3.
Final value 5810.68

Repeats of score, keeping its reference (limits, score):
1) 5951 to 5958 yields 5952.88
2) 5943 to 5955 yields 5952.88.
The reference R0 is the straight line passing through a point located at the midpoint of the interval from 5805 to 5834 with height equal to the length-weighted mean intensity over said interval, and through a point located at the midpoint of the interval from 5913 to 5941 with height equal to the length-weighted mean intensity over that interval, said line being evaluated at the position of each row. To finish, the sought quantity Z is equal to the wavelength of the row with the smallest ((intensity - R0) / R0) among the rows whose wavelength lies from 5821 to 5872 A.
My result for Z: 5837.50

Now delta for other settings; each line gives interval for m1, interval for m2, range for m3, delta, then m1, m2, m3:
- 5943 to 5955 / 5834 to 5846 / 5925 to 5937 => 424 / 217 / 203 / 207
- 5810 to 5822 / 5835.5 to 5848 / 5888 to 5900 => 393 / 207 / 214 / 178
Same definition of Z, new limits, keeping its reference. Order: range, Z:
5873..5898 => 5896.94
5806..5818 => 5813.36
